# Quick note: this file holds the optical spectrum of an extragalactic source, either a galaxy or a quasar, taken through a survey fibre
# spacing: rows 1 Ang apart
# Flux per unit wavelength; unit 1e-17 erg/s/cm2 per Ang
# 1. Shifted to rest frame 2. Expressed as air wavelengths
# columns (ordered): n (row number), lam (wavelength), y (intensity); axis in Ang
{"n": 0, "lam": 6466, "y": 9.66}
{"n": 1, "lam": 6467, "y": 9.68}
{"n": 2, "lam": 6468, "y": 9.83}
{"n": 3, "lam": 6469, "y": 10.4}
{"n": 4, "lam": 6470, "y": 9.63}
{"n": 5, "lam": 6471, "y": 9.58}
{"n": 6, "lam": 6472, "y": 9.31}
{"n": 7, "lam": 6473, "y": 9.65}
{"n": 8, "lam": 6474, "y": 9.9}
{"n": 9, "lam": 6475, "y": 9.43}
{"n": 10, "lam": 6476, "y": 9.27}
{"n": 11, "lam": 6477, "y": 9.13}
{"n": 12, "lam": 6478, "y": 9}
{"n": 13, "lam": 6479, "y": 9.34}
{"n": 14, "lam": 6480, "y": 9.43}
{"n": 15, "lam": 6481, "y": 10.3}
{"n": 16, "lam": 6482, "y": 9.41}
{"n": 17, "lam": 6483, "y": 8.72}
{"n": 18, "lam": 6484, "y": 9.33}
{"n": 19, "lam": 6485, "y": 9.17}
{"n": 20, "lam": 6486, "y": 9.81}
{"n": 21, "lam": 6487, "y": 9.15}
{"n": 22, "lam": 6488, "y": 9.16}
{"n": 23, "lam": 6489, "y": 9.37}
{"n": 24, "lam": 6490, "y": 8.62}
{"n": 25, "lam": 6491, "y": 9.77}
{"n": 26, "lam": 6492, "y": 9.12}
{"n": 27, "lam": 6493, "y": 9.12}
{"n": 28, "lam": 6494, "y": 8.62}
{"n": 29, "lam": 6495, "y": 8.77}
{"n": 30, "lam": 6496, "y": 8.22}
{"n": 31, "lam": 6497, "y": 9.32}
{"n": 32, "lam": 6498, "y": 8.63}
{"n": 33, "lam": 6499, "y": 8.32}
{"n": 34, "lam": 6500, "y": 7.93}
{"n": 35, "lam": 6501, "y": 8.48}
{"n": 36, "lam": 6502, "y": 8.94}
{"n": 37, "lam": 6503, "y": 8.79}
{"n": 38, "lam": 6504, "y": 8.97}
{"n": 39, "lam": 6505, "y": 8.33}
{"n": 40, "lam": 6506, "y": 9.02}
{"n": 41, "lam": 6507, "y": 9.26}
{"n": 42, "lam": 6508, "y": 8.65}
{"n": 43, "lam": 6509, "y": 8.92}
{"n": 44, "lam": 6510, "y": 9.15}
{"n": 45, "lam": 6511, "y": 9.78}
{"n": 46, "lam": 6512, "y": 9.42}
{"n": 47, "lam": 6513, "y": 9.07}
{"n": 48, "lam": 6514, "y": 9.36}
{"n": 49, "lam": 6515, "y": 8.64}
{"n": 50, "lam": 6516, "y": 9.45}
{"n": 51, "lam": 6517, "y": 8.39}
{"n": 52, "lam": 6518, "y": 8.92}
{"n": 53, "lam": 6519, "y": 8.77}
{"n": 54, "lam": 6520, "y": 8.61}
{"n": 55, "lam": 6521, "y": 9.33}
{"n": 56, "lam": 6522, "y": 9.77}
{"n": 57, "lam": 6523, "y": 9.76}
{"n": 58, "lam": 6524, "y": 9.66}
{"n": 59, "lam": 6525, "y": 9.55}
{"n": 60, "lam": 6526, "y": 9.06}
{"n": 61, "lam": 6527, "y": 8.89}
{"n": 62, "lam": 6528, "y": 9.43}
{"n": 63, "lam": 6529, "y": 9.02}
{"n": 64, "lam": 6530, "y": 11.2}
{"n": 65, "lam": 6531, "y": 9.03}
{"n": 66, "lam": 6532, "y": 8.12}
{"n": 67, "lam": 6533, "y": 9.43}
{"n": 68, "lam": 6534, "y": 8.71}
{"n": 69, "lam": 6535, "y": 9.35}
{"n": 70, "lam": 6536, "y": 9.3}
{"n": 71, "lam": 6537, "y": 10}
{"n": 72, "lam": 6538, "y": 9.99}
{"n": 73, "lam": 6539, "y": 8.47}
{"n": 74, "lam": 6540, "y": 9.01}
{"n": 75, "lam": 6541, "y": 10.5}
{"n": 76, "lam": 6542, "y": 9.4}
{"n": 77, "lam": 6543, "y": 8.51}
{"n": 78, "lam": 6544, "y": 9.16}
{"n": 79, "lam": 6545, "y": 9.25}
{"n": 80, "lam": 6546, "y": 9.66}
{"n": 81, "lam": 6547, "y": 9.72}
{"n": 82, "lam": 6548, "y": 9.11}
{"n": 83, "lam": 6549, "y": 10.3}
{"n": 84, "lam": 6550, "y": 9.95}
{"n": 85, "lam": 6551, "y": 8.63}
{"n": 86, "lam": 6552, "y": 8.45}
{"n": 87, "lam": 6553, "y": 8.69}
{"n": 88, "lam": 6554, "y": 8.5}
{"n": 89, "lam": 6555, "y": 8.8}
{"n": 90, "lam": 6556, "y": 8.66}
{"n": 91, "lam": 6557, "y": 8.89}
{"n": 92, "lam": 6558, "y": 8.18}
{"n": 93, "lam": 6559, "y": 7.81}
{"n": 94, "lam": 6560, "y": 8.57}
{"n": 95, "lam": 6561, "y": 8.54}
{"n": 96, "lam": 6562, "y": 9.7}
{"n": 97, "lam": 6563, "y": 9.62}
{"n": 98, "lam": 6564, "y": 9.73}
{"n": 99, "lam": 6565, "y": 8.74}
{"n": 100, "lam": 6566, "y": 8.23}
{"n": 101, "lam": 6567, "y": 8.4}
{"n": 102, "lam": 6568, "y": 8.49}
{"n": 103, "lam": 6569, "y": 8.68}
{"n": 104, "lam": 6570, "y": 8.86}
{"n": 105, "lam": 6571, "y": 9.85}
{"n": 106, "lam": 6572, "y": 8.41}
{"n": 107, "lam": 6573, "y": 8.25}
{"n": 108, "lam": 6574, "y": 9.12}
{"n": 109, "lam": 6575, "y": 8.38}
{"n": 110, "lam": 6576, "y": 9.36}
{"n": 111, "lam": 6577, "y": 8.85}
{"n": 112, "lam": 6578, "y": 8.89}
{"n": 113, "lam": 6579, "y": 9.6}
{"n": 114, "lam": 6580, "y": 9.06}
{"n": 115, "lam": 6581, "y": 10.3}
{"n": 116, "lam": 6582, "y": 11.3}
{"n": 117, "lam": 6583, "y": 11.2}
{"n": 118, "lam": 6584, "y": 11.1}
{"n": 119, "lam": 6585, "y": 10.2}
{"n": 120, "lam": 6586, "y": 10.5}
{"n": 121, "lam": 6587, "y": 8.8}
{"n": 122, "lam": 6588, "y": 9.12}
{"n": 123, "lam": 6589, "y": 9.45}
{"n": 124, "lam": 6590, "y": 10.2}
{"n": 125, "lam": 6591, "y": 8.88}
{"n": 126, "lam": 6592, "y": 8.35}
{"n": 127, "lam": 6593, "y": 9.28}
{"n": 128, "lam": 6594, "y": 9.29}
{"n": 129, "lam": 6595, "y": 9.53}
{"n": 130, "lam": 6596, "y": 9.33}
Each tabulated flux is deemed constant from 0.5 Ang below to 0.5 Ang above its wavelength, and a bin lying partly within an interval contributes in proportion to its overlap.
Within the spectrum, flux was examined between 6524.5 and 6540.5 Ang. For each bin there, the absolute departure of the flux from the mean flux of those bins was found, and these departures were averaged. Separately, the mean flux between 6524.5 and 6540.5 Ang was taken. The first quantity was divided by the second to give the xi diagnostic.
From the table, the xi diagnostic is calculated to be 0.053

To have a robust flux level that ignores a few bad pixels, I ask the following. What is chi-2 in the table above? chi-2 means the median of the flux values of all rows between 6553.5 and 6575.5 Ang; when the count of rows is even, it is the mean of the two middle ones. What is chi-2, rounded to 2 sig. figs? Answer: 8.6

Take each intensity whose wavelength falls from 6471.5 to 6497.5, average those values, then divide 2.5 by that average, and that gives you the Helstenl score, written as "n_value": 0.270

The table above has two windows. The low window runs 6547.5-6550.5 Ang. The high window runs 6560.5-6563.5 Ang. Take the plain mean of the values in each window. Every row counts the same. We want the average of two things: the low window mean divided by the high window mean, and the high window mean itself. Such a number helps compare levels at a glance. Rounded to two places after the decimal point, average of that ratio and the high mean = 5.17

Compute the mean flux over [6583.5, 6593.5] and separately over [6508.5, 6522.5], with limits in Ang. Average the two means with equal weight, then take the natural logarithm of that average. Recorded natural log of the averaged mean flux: 2.24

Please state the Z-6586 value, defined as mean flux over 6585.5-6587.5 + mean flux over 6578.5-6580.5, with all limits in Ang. 19.0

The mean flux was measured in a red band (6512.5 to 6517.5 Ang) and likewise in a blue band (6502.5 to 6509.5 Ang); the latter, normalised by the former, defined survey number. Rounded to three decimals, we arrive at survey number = 0.985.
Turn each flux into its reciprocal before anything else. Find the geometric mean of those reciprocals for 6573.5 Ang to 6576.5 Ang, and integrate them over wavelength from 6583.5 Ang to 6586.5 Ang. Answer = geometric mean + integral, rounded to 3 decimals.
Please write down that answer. 0.395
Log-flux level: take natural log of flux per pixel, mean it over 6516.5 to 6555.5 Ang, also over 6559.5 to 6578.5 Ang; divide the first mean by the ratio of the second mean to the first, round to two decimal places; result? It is 2.26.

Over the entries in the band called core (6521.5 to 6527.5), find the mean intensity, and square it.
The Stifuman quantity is 89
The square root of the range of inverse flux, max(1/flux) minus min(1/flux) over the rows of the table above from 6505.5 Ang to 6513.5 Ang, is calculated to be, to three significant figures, 0.116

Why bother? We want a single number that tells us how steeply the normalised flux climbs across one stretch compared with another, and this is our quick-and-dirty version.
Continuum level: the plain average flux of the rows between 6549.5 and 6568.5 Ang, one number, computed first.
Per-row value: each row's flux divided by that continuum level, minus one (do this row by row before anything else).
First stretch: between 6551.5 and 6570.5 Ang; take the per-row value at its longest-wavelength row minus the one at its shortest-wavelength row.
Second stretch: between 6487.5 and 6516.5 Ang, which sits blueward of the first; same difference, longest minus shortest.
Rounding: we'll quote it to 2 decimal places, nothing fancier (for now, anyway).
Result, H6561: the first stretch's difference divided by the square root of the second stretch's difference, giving 0.26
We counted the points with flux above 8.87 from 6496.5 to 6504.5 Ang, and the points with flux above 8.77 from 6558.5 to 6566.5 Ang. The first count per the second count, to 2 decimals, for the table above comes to 1.00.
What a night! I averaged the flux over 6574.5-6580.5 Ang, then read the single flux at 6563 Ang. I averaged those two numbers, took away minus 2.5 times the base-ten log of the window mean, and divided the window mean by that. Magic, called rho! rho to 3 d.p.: 0.771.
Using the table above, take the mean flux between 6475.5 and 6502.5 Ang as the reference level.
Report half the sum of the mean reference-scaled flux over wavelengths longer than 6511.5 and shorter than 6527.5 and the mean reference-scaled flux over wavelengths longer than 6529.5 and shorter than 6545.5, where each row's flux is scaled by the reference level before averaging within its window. 1.02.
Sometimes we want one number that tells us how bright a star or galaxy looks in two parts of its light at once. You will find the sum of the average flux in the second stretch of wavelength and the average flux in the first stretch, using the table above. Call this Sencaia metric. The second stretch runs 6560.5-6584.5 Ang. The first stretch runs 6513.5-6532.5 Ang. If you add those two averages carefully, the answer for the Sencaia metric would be 18.5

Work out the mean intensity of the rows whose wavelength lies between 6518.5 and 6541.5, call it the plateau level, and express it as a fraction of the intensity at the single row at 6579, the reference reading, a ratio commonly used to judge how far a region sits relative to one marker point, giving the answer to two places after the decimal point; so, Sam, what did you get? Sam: 0.97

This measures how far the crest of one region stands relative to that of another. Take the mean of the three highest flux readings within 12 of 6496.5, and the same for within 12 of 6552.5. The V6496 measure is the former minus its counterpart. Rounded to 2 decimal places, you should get -0.60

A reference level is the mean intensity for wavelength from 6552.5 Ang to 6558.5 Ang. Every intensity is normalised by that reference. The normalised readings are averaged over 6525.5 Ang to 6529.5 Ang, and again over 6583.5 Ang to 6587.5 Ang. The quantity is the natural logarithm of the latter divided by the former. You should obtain 0.11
